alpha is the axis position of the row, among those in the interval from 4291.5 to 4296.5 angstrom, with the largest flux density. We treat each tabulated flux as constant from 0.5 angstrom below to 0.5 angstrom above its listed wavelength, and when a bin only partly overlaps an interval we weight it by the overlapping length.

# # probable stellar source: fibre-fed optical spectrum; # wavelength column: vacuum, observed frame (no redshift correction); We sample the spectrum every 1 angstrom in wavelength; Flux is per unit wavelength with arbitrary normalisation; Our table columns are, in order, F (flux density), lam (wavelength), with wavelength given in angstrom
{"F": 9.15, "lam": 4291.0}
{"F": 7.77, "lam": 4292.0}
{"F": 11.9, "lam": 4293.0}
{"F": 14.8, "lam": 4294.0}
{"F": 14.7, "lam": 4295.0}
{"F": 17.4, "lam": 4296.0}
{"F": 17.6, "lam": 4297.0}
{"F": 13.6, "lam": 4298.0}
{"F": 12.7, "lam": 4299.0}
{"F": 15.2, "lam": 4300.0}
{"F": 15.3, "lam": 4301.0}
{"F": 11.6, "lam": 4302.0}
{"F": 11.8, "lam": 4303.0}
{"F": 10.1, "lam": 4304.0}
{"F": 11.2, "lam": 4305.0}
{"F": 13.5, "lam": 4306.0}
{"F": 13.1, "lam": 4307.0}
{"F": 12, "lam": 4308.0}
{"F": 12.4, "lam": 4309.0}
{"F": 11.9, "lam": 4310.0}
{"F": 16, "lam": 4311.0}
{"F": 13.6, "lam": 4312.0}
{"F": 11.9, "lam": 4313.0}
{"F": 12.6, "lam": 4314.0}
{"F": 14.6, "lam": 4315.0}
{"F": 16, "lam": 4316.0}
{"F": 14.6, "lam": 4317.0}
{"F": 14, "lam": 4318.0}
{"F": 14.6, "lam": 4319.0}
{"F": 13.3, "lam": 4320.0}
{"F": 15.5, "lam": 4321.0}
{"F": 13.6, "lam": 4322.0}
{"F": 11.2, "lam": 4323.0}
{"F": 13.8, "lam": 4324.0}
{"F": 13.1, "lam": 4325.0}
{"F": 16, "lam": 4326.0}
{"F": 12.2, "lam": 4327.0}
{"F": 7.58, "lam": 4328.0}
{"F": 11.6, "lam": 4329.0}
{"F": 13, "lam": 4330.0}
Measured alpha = 4296.0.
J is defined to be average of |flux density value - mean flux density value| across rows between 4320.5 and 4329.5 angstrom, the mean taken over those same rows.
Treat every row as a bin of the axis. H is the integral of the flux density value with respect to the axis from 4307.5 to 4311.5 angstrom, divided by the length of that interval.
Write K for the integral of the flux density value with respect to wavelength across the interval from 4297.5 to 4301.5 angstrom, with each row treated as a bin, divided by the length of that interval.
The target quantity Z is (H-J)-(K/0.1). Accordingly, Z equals -131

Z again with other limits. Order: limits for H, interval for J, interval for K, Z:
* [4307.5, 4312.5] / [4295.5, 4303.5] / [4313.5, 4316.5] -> -133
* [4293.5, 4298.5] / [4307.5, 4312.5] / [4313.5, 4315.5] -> -122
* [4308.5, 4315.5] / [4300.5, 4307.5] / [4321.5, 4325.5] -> -117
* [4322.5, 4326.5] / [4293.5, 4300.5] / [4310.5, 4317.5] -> -130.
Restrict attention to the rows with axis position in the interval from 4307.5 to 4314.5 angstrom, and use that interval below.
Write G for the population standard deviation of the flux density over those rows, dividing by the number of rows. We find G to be 1.38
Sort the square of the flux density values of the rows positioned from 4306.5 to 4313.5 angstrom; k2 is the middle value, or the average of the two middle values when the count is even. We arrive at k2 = 154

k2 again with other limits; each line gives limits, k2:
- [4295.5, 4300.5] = 231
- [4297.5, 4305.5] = 150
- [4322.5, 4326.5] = 181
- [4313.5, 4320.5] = 213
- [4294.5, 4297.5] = 303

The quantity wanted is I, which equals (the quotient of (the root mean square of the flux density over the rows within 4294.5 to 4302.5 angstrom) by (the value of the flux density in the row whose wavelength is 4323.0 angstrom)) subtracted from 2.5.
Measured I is 1.17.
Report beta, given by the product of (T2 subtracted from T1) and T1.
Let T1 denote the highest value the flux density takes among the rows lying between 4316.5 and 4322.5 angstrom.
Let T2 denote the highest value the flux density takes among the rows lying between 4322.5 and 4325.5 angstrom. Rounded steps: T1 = 15.5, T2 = 13.8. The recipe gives 26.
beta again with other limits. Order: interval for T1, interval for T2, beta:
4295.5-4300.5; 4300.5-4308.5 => 40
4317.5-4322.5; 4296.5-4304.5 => -33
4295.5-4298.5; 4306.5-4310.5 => 79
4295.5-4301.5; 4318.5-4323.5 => 37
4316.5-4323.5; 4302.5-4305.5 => 57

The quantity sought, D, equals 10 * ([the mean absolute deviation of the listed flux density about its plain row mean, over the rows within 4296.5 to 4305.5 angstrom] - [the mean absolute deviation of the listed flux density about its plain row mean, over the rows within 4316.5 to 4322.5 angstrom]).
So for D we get 13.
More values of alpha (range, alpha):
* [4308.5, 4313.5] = 4311.0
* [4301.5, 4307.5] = 4306.0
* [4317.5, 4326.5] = 4326.0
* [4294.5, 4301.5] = 4297.0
